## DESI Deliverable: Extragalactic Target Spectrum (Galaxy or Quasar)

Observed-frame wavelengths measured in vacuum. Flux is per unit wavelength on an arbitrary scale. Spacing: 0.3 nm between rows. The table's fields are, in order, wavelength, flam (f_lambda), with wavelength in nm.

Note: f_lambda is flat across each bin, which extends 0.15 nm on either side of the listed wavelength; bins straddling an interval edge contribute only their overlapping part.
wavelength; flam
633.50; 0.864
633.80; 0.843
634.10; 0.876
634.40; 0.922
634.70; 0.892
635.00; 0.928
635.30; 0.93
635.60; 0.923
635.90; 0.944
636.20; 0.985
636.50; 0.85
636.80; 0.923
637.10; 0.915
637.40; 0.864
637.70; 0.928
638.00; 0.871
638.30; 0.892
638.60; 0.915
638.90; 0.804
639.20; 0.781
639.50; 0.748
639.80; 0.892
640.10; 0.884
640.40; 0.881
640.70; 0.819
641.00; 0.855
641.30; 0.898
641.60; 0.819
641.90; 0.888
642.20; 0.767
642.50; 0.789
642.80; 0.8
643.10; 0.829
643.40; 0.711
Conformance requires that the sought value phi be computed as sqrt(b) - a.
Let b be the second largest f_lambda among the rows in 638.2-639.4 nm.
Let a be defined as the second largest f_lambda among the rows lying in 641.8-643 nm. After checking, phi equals 0.14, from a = 0.8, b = 0.892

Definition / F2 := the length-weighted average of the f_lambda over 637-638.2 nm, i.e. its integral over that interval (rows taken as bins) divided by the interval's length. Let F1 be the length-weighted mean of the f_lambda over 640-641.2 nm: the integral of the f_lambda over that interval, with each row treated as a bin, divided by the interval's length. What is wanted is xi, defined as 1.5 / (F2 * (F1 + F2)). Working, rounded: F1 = 0.860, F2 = 0.894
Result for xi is 0.96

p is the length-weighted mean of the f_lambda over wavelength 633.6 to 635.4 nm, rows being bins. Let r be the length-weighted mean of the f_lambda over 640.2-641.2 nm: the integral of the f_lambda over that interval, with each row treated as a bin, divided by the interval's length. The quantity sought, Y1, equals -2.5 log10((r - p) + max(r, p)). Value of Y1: 0.169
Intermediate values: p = 0.90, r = 0.856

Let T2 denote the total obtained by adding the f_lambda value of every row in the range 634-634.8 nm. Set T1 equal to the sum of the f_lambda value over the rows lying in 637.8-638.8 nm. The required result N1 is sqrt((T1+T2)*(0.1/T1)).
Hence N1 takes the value 0.448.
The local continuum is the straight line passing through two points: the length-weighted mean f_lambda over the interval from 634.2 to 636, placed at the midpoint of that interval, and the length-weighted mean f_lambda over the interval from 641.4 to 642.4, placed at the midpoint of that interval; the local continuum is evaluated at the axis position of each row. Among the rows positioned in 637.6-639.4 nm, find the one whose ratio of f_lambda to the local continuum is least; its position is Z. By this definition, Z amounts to 639.20 nm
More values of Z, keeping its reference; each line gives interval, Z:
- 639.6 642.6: 642.20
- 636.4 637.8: 636.50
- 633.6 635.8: 633.80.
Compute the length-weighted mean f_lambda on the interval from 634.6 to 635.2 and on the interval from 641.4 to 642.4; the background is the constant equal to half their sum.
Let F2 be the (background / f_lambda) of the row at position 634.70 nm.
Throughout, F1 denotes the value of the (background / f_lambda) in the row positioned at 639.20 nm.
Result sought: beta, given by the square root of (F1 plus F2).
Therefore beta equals 1.45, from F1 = 1.11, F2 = 0.98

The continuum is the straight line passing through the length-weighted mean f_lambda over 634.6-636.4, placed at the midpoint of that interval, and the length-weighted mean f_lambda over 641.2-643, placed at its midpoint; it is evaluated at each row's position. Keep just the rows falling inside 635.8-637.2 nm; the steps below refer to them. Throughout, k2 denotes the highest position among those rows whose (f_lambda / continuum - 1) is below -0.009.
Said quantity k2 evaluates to 636.50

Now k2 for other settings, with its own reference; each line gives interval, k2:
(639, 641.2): 640.70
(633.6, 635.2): 635.00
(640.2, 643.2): 642.80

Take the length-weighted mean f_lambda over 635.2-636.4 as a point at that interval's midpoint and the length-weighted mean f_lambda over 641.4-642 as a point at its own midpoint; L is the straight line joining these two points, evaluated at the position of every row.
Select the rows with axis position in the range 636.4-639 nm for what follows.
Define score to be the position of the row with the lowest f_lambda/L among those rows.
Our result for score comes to 638.90 nm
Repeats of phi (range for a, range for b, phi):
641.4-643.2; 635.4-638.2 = 0.14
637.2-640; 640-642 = 0.03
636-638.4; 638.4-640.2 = 0.02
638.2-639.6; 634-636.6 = 0.08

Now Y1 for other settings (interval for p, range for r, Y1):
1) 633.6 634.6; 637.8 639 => 0.144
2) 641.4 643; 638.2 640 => 0.162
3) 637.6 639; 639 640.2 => 0.212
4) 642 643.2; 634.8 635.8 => -0.057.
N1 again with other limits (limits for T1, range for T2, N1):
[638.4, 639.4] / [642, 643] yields 0.441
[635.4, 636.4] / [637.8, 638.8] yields 0.440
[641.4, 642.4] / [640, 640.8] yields 0.452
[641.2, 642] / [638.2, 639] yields 0.447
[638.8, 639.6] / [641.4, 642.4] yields 0.454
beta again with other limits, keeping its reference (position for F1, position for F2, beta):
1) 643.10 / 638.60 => 1.41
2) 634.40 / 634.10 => 1.39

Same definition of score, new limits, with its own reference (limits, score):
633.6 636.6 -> 633.80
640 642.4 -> 642.20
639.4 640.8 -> 639.50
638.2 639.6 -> 639.50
